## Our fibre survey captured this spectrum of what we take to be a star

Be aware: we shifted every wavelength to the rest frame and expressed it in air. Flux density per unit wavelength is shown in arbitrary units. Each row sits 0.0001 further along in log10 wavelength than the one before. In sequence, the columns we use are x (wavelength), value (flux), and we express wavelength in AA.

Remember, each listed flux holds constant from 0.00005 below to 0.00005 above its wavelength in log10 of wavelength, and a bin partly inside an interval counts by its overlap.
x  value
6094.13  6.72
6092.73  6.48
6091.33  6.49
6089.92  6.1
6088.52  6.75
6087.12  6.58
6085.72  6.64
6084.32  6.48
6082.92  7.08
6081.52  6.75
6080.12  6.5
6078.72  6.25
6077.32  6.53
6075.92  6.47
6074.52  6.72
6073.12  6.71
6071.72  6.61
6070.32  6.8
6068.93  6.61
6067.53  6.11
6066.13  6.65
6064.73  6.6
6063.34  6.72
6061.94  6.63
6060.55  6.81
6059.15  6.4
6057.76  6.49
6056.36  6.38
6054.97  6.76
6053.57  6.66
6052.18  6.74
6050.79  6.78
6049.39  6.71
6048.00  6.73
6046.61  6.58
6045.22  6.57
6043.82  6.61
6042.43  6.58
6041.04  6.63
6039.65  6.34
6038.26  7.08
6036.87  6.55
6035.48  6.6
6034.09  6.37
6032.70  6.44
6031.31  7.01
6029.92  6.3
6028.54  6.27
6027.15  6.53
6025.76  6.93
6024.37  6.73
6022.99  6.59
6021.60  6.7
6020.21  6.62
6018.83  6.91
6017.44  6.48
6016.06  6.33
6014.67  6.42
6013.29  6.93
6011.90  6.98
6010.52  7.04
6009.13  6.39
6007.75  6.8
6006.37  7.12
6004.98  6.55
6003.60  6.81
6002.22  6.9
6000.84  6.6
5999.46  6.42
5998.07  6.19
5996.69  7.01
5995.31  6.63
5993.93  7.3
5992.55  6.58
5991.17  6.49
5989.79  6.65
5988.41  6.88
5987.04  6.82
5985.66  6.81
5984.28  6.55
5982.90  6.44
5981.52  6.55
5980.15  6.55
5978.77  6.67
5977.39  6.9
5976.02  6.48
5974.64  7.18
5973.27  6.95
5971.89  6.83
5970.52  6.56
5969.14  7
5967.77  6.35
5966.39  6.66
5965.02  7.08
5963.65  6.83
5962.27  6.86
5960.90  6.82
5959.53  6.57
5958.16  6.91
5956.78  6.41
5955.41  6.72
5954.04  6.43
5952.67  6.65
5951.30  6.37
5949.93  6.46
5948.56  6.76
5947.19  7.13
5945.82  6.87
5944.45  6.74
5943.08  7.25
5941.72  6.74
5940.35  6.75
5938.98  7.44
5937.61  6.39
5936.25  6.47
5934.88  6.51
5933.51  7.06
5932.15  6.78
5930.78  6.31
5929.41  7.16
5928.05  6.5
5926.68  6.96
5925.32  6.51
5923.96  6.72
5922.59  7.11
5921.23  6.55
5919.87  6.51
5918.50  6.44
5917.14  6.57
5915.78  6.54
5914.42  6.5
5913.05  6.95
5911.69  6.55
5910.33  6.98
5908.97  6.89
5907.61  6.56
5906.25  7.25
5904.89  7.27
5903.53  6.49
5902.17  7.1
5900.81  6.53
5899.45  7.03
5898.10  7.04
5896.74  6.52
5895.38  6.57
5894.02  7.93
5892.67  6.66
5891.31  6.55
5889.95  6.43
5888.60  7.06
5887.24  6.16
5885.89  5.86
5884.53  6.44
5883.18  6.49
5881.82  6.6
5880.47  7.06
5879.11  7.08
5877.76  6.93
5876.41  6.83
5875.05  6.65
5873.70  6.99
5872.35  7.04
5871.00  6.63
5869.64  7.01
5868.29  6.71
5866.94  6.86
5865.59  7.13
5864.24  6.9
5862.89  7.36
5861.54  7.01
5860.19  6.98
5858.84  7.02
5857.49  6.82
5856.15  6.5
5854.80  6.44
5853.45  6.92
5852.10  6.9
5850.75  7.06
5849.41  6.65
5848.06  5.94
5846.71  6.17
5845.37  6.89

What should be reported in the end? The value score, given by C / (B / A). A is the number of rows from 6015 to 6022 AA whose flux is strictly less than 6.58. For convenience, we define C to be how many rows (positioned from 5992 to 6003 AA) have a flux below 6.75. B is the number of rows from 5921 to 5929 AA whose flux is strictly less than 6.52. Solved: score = 5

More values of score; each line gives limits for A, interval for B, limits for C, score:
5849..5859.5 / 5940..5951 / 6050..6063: 12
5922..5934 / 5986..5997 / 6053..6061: 12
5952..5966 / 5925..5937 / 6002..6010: 1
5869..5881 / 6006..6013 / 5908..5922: 0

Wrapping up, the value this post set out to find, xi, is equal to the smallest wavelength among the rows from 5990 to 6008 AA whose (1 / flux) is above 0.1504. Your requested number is 5991.17 AA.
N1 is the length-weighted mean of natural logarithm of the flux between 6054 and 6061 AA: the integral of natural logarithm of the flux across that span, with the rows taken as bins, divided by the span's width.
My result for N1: 1.88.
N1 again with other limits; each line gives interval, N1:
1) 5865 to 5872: 1.93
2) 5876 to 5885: 1.91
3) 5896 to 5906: 1.93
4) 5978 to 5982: 1.89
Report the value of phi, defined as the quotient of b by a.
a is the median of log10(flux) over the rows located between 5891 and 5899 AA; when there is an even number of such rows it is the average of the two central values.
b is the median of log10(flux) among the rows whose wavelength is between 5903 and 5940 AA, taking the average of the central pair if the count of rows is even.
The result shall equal 0.996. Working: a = 0.821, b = 0.817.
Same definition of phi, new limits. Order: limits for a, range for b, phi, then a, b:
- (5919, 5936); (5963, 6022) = 1.003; 0.822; 0.824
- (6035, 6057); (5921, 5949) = 1.010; 0.821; 0.829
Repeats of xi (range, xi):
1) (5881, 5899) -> 5881.82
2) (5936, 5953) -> 5936.25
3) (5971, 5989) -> 5976.02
